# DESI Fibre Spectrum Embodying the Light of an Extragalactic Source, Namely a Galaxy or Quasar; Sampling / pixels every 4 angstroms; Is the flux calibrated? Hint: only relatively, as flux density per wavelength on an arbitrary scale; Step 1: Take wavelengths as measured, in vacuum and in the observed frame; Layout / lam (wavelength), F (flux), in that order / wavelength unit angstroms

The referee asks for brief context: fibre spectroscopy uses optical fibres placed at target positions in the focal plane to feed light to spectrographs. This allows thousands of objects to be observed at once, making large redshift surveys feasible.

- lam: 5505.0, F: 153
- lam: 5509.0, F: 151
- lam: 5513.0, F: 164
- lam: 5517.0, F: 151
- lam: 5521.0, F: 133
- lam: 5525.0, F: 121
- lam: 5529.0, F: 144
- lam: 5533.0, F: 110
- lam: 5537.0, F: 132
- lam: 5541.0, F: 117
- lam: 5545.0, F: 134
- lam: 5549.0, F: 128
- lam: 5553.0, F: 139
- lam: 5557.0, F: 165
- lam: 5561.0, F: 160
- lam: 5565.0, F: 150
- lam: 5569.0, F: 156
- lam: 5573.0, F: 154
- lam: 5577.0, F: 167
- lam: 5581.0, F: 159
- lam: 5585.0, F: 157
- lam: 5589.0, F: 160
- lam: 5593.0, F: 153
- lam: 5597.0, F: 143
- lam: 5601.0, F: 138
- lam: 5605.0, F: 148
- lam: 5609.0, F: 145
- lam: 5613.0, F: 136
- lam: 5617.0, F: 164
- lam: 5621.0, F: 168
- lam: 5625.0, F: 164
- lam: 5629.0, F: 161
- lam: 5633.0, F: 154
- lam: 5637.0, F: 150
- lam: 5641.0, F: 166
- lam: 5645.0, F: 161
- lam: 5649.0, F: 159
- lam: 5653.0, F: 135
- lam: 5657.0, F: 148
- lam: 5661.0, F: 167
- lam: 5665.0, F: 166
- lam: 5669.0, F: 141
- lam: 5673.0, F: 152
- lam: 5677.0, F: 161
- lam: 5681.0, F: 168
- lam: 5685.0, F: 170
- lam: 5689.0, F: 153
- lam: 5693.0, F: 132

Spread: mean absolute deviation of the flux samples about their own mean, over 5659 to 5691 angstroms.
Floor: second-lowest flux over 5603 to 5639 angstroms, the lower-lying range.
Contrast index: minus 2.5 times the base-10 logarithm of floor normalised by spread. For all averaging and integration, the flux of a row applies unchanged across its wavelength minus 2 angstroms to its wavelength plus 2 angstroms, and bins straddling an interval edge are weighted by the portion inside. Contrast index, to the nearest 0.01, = -3.10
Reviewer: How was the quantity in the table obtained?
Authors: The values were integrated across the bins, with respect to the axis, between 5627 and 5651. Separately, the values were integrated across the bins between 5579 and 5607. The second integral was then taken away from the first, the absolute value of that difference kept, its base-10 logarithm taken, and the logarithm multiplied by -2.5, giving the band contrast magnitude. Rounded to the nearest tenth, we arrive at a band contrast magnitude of -6.6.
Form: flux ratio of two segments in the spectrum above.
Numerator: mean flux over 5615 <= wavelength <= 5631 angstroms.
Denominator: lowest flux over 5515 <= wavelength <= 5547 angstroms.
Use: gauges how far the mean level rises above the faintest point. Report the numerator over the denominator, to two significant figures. 1.5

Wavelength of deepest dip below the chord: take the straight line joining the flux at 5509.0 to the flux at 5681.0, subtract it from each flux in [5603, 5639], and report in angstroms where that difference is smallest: 5613.0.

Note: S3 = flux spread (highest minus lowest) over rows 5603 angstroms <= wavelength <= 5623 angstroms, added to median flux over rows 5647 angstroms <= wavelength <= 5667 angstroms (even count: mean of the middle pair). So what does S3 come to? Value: 191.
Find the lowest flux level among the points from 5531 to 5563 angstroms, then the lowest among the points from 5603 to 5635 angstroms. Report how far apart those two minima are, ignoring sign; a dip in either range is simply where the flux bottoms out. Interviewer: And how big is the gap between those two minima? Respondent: 26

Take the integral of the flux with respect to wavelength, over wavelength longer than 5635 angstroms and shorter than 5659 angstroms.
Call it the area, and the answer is 3676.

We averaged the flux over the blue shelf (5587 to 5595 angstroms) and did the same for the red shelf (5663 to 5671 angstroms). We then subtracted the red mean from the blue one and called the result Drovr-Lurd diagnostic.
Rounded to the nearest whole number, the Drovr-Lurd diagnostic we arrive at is 3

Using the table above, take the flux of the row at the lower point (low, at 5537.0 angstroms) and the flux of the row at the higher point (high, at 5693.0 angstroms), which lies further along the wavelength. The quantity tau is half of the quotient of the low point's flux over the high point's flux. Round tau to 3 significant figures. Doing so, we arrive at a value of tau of 0.500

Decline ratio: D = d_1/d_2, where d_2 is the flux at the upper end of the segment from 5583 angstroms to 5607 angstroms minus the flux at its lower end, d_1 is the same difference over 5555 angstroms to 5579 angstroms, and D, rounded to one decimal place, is -0.2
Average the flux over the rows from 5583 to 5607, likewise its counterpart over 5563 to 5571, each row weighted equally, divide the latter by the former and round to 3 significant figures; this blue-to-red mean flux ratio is 1.02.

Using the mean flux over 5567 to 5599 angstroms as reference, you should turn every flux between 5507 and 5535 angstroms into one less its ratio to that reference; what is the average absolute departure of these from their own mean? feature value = 0.10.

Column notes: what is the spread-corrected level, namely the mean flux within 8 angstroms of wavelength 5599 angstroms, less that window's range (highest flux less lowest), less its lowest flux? -7.5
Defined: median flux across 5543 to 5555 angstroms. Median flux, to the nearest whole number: 134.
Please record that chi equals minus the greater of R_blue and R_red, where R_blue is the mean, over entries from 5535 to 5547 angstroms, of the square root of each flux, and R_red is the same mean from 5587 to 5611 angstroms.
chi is -12.2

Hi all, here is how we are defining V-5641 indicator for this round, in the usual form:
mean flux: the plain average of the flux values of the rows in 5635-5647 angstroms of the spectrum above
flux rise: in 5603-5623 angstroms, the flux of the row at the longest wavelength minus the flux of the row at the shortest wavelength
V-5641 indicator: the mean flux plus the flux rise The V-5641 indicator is 179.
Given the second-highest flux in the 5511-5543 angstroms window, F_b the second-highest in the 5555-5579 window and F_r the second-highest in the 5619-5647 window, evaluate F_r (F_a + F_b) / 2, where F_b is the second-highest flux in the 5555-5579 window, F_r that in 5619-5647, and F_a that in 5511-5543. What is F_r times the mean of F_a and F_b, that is 26228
